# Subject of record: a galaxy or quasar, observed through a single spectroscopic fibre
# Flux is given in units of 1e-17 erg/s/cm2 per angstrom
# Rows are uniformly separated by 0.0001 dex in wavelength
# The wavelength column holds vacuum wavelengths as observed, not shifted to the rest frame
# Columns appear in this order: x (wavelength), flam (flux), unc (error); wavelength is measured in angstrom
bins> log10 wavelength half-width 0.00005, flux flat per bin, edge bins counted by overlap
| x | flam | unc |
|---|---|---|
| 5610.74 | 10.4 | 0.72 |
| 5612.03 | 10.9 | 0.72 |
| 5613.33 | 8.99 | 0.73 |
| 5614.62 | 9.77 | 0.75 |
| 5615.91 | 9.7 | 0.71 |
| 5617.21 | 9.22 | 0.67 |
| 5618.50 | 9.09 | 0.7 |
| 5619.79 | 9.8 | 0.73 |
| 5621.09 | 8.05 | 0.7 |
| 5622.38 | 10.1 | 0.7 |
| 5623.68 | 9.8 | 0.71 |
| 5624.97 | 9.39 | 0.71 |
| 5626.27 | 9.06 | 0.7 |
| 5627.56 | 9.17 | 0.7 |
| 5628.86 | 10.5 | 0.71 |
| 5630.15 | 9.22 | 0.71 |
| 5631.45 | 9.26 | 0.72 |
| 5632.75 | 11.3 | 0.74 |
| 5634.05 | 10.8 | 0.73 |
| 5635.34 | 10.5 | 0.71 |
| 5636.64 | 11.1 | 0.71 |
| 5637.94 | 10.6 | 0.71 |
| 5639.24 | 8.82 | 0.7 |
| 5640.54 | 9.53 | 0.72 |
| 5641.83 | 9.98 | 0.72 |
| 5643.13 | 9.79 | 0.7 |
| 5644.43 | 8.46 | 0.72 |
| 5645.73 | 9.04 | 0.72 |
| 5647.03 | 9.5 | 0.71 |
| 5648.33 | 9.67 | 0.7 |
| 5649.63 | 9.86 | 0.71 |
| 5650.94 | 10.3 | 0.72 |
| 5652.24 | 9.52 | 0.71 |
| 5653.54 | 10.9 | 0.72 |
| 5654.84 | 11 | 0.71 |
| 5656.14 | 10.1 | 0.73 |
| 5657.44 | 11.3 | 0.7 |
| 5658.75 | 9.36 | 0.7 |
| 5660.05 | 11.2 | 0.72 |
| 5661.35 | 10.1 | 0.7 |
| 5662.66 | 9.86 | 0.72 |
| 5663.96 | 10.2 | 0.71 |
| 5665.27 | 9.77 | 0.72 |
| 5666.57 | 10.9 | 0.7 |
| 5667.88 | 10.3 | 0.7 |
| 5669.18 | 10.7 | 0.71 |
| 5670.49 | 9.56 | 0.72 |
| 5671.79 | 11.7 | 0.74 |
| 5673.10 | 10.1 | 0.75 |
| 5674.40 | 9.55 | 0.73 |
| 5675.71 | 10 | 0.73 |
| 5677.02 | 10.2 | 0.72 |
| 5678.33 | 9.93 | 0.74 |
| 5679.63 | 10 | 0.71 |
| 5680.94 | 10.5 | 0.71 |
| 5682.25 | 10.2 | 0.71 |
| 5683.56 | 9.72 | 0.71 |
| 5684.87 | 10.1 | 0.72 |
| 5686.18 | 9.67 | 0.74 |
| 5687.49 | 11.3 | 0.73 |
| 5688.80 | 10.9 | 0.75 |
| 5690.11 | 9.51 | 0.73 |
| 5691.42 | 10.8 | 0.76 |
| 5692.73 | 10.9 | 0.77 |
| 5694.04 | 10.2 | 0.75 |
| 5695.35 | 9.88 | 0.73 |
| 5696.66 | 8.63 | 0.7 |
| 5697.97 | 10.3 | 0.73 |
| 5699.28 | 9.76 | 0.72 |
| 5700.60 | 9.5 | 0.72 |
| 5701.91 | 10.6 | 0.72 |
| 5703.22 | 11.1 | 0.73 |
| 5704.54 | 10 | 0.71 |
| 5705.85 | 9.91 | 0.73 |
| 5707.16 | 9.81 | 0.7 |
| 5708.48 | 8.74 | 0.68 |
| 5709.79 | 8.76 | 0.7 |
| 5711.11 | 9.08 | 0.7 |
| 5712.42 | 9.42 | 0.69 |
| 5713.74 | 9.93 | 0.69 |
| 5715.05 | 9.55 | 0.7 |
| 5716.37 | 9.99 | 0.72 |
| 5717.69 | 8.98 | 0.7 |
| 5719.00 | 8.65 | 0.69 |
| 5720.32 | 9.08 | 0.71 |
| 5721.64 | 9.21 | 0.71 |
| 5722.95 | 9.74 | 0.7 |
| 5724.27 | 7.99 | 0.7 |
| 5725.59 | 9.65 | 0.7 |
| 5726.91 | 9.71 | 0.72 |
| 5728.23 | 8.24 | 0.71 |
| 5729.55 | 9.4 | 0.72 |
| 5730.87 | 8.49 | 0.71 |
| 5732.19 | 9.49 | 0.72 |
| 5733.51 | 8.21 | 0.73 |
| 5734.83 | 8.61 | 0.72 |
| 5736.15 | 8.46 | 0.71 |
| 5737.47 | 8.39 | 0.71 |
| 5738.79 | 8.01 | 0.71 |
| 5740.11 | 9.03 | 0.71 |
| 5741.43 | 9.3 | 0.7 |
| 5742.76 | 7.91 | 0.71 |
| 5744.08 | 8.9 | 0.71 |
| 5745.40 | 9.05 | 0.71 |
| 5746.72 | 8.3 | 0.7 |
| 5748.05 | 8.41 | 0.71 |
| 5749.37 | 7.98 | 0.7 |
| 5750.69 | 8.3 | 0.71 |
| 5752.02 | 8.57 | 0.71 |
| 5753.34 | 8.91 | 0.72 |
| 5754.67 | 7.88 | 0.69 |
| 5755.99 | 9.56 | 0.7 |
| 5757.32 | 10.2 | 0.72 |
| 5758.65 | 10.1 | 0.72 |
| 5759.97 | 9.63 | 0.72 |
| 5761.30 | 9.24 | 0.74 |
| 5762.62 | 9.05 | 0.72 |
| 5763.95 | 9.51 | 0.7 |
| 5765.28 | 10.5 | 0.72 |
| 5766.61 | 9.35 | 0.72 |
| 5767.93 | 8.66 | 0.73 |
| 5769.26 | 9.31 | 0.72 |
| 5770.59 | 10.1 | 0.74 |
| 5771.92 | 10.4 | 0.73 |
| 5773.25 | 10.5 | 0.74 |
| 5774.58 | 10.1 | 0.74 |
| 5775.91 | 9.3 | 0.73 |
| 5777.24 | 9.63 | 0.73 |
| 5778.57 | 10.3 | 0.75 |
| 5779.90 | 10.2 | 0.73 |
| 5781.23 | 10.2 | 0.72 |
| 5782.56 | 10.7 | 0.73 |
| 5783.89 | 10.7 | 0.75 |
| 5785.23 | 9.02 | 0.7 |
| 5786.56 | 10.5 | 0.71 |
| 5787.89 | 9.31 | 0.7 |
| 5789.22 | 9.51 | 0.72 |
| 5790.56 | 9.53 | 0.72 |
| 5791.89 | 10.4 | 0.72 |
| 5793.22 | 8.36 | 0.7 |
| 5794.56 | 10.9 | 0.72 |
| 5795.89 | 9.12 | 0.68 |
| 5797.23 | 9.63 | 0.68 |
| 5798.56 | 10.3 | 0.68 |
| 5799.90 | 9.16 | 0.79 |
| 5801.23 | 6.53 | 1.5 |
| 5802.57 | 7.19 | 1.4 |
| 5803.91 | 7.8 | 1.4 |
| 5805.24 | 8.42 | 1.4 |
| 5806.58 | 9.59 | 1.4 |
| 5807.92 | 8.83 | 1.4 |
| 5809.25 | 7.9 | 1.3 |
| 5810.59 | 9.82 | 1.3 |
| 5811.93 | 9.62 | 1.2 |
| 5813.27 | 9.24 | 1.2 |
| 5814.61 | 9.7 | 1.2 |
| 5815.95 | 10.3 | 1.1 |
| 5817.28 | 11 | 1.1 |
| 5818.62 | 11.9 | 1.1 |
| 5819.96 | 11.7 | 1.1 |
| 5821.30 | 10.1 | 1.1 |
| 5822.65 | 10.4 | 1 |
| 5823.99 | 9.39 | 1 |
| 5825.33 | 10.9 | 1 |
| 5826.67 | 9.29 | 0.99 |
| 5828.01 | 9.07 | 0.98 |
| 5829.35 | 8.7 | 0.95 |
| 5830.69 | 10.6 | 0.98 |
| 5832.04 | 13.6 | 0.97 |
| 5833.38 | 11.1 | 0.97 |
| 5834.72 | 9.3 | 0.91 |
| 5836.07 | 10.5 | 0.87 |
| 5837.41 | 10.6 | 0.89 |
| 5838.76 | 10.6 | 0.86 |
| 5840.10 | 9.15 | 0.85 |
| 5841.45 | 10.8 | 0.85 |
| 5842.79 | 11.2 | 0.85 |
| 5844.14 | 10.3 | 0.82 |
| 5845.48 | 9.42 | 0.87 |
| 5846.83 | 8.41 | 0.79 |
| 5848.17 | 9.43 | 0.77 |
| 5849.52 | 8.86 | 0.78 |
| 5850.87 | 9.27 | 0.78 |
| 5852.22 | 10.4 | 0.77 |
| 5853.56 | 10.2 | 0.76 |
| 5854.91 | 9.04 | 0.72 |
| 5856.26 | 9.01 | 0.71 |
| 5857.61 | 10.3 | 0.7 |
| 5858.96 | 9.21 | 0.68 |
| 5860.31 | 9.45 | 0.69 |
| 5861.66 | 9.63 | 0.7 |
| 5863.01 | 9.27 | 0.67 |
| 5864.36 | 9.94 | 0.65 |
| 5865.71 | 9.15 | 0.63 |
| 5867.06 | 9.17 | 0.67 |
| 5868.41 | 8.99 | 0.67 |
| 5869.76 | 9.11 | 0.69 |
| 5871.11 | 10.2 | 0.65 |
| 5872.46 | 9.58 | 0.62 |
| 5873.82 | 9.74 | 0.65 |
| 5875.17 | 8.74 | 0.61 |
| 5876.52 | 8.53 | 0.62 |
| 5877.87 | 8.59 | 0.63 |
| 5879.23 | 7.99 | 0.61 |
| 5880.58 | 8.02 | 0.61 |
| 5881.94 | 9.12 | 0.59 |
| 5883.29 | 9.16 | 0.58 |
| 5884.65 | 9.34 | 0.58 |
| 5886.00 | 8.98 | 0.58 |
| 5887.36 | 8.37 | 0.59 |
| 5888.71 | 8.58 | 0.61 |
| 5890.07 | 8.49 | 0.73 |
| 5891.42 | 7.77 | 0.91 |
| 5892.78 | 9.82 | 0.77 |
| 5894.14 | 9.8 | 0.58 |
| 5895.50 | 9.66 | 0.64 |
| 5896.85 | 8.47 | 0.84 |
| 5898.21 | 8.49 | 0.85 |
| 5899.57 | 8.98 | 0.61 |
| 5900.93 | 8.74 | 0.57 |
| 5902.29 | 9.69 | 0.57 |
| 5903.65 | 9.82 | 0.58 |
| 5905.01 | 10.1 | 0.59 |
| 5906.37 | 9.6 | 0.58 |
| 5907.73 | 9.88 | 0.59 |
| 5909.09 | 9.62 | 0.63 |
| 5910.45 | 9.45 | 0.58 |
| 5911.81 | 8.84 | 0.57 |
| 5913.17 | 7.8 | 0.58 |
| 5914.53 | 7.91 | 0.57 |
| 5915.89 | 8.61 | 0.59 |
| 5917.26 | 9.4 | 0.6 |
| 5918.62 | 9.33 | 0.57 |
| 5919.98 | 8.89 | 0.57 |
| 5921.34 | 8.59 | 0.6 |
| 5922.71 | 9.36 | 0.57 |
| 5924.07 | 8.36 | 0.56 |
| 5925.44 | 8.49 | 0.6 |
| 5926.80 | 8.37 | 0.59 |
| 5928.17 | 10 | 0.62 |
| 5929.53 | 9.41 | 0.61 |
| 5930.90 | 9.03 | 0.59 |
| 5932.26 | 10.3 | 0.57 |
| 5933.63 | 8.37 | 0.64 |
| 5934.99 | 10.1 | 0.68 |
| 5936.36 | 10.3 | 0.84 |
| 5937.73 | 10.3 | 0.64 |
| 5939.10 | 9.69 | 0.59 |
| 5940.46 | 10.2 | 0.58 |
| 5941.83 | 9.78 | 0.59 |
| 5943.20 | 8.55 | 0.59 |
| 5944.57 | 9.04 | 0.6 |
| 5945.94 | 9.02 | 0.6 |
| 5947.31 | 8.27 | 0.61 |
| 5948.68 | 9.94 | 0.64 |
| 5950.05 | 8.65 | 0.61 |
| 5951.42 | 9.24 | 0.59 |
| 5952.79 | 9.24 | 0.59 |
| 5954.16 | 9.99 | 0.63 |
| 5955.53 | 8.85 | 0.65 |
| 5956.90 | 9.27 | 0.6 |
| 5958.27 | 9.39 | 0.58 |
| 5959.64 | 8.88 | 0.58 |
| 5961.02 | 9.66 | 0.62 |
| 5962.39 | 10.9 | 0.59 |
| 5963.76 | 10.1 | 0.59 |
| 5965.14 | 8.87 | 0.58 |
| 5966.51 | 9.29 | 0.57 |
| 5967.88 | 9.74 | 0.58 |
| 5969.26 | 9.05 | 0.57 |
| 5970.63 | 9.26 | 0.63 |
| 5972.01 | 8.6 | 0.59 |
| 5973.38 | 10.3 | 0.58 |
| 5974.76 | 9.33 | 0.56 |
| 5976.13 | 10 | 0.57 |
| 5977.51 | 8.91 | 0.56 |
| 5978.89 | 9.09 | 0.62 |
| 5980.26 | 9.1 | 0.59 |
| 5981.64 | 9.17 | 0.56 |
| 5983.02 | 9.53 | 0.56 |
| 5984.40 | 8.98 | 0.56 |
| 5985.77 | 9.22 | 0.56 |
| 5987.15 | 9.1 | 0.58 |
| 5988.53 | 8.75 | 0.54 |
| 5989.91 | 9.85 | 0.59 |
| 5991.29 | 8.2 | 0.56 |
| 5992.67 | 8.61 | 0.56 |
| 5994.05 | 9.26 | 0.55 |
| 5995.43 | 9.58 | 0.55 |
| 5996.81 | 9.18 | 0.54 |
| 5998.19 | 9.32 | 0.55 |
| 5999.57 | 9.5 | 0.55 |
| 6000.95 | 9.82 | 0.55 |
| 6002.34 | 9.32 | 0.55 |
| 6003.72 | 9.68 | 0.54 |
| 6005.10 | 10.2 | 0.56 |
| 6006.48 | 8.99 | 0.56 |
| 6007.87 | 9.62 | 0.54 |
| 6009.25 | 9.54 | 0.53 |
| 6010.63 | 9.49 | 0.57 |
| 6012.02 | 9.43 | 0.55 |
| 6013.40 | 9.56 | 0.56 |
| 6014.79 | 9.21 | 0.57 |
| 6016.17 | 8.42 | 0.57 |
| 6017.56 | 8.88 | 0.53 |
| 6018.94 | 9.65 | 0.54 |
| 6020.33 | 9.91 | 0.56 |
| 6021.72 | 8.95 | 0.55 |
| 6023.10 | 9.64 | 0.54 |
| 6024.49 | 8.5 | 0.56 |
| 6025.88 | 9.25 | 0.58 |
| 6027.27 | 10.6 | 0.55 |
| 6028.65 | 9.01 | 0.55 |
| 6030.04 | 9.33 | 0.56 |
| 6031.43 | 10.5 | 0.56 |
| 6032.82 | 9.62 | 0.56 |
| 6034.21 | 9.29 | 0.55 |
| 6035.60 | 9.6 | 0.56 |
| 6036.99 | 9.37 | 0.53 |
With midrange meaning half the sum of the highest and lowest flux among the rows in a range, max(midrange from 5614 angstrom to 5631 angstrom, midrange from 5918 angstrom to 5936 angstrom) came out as 9.3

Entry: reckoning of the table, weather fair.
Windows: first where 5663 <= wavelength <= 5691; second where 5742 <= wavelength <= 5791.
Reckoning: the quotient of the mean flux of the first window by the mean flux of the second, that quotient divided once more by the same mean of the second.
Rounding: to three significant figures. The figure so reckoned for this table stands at 0.115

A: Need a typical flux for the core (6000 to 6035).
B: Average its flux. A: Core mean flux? 9.5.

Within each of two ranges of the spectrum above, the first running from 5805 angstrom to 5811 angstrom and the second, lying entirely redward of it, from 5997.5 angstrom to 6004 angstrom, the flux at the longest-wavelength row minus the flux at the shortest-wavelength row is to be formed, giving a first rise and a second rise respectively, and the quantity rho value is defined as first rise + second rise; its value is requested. 1.8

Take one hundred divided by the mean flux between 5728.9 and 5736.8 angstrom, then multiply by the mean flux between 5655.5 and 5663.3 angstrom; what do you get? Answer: 118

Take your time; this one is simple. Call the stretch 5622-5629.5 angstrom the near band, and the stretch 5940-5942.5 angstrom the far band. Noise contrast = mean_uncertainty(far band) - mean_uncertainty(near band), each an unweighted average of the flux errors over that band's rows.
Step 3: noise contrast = -0.120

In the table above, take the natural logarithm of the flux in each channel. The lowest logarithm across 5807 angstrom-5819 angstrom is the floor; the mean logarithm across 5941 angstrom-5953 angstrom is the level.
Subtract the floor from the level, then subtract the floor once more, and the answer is -1.93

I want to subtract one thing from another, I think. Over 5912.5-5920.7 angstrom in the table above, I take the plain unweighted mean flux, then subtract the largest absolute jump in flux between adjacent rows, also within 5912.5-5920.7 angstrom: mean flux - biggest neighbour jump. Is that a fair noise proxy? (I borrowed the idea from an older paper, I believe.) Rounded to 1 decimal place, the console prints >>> 7.9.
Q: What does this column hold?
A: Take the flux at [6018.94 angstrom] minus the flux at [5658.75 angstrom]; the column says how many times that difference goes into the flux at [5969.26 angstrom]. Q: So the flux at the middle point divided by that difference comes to 31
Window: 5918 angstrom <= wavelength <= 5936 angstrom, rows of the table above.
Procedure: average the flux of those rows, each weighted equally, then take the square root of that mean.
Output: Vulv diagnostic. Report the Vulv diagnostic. 3.02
